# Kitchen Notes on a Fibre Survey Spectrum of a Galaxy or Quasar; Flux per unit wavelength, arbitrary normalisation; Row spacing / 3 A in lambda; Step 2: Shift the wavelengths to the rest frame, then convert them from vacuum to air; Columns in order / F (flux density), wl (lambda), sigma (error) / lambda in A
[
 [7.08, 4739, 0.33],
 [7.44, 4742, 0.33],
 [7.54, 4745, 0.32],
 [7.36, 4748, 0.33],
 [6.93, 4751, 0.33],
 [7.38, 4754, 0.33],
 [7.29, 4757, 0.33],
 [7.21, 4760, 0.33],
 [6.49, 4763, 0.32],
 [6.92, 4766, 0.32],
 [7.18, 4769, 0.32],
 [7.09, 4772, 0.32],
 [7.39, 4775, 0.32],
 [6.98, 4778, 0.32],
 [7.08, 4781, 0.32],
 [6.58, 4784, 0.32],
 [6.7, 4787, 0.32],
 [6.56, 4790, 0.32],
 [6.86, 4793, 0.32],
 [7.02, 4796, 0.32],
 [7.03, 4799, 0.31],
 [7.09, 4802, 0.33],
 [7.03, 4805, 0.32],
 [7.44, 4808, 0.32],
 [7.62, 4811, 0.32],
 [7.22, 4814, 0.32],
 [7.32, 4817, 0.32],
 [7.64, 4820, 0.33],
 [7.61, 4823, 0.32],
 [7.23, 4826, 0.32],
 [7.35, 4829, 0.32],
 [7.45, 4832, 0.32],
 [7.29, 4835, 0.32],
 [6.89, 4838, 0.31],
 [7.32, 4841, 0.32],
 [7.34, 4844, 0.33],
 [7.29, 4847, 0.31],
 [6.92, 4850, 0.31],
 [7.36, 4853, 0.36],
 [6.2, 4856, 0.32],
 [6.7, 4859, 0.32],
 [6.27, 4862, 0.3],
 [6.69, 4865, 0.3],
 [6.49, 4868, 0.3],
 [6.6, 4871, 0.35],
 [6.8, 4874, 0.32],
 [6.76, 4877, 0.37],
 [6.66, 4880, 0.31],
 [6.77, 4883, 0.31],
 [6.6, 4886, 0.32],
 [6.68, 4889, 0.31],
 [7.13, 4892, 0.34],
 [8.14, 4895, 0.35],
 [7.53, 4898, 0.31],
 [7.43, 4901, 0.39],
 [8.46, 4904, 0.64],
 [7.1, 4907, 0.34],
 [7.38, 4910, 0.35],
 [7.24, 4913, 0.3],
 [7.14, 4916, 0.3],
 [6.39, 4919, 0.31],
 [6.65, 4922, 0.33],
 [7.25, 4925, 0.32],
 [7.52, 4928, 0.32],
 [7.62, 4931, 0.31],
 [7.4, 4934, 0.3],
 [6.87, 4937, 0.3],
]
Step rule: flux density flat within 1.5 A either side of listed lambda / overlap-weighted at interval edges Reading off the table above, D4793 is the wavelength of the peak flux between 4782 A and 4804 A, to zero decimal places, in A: 4802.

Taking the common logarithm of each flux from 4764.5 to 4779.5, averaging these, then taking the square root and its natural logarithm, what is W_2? -0.080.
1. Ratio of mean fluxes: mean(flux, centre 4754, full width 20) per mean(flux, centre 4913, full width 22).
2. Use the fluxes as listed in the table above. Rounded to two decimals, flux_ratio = 1.00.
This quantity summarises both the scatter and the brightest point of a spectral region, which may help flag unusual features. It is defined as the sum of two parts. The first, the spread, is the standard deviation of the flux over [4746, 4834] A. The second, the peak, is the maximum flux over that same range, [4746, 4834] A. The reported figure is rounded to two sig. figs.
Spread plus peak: 7.9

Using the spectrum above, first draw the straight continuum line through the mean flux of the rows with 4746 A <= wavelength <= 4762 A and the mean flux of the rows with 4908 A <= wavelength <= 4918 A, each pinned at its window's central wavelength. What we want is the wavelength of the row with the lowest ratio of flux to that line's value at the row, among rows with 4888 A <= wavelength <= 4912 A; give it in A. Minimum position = 4889 A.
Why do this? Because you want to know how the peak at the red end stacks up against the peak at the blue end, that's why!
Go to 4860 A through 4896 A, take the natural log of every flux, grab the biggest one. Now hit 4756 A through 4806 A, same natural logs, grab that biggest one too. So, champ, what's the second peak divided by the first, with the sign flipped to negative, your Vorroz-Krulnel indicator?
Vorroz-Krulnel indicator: -0.954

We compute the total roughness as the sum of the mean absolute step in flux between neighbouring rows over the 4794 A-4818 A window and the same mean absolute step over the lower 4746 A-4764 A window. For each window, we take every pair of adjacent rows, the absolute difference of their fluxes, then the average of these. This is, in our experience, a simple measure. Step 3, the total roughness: 0.53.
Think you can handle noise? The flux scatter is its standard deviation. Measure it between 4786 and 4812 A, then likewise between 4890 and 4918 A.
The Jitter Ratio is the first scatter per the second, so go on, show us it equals 0.69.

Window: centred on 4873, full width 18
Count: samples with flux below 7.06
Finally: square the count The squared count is 36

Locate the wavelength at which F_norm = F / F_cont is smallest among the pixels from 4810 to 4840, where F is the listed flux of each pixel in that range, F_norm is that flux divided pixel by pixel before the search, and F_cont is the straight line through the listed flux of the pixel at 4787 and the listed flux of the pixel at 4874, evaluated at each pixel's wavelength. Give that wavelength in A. 4838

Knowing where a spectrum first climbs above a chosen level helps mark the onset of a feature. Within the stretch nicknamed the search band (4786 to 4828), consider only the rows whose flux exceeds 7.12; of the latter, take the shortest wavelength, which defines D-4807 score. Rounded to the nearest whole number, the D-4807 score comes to 4808 A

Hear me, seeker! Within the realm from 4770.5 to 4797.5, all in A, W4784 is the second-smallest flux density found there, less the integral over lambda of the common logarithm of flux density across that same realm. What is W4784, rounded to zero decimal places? -16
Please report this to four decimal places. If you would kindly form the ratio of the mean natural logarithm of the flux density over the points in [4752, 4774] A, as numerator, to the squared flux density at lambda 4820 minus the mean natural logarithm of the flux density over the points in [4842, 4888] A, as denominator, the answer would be 0.0347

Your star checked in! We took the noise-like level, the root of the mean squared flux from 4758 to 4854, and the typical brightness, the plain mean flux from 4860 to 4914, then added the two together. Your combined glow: 14.2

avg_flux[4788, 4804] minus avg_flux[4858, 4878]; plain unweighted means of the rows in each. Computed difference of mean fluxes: 0.30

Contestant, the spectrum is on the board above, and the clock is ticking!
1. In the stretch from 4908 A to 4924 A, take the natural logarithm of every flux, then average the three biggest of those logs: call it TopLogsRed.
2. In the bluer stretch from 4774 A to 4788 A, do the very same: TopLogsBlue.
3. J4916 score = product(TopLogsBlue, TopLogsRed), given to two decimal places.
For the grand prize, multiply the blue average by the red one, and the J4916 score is 3.90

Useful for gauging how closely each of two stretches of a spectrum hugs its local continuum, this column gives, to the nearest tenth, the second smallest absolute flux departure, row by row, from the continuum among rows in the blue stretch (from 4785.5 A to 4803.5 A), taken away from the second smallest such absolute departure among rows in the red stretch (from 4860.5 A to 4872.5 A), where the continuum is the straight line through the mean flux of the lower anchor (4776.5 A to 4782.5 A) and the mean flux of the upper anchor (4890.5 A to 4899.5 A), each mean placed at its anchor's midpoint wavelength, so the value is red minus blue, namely 0.8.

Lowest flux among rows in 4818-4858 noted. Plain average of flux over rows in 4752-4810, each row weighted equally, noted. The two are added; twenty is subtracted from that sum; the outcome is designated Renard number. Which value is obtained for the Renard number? -6.8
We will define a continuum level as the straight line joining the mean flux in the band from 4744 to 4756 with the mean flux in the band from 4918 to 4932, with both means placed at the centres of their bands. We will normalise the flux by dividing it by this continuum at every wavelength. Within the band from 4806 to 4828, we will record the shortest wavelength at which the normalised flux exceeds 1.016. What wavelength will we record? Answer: 4808 A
